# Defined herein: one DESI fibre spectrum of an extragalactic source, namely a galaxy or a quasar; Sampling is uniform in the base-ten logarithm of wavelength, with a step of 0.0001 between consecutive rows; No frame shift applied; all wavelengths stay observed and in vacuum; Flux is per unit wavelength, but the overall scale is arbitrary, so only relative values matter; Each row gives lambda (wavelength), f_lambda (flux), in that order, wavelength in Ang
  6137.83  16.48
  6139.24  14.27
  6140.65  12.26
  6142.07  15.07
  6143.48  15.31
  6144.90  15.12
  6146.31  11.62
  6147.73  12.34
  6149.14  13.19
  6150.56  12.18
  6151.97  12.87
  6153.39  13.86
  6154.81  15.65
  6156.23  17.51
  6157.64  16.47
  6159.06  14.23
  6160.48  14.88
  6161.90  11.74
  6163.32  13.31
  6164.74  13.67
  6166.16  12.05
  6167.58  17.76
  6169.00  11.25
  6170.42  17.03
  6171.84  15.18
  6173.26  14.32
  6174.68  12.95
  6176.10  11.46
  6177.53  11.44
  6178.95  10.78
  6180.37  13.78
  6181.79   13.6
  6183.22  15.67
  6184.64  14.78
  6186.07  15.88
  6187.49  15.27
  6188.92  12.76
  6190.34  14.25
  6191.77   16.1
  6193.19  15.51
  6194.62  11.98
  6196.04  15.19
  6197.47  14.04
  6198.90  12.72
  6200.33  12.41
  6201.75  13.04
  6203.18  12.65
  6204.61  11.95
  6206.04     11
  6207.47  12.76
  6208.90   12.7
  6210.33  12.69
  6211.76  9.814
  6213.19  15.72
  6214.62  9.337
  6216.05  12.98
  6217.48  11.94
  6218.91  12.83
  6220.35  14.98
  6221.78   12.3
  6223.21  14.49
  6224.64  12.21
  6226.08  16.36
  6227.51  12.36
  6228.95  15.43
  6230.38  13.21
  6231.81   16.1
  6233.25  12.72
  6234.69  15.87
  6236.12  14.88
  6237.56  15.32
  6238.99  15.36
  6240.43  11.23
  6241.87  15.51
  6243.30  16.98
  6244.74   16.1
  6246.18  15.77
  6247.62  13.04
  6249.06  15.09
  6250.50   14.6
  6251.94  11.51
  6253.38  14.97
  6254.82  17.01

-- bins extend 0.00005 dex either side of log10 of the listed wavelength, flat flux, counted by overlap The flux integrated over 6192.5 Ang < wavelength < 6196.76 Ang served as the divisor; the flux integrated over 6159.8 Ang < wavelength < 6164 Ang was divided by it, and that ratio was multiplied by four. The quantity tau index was 3.7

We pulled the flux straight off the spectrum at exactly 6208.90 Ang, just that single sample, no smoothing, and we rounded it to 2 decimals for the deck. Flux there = 12.70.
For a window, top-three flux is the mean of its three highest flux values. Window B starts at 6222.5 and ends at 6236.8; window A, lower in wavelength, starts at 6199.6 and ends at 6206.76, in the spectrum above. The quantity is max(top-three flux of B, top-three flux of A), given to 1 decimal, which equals 16.1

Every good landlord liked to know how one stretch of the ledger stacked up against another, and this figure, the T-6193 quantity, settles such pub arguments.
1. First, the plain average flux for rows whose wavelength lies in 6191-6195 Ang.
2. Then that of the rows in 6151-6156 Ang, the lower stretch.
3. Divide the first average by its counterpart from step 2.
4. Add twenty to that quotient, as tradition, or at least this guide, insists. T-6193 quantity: 21.03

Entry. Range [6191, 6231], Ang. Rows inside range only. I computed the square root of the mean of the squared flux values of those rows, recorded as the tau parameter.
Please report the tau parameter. 13.3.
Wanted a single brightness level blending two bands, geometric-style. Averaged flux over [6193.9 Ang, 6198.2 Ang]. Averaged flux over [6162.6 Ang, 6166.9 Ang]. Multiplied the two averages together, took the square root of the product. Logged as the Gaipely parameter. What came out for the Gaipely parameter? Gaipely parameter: 13.4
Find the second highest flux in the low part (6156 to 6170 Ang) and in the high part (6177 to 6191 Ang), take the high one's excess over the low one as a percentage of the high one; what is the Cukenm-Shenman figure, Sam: -12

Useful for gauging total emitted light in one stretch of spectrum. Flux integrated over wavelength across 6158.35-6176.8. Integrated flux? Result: 255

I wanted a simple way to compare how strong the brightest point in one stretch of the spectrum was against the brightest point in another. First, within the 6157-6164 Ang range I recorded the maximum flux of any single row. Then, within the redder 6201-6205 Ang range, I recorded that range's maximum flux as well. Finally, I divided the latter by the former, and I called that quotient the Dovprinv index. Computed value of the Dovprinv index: 0.79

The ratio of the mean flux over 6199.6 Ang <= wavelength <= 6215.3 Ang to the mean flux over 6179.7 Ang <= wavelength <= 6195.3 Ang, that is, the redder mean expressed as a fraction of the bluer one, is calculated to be 0.84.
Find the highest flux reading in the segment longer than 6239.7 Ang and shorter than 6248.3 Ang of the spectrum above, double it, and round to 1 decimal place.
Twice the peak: 34.0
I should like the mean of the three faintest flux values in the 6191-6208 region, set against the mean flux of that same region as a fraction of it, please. 0.88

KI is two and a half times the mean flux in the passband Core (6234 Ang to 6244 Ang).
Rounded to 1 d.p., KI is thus 37.6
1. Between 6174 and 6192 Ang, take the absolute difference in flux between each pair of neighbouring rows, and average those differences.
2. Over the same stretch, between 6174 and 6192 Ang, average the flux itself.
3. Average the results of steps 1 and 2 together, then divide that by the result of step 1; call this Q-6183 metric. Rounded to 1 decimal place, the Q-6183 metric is 5.7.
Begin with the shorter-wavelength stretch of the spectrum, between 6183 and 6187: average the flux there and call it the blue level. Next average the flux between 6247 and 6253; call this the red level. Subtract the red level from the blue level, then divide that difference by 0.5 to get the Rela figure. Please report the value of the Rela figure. 4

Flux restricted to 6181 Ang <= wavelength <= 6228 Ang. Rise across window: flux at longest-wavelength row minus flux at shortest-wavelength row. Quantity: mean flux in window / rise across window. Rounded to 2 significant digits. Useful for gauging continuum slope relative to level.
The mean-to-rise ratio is -11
